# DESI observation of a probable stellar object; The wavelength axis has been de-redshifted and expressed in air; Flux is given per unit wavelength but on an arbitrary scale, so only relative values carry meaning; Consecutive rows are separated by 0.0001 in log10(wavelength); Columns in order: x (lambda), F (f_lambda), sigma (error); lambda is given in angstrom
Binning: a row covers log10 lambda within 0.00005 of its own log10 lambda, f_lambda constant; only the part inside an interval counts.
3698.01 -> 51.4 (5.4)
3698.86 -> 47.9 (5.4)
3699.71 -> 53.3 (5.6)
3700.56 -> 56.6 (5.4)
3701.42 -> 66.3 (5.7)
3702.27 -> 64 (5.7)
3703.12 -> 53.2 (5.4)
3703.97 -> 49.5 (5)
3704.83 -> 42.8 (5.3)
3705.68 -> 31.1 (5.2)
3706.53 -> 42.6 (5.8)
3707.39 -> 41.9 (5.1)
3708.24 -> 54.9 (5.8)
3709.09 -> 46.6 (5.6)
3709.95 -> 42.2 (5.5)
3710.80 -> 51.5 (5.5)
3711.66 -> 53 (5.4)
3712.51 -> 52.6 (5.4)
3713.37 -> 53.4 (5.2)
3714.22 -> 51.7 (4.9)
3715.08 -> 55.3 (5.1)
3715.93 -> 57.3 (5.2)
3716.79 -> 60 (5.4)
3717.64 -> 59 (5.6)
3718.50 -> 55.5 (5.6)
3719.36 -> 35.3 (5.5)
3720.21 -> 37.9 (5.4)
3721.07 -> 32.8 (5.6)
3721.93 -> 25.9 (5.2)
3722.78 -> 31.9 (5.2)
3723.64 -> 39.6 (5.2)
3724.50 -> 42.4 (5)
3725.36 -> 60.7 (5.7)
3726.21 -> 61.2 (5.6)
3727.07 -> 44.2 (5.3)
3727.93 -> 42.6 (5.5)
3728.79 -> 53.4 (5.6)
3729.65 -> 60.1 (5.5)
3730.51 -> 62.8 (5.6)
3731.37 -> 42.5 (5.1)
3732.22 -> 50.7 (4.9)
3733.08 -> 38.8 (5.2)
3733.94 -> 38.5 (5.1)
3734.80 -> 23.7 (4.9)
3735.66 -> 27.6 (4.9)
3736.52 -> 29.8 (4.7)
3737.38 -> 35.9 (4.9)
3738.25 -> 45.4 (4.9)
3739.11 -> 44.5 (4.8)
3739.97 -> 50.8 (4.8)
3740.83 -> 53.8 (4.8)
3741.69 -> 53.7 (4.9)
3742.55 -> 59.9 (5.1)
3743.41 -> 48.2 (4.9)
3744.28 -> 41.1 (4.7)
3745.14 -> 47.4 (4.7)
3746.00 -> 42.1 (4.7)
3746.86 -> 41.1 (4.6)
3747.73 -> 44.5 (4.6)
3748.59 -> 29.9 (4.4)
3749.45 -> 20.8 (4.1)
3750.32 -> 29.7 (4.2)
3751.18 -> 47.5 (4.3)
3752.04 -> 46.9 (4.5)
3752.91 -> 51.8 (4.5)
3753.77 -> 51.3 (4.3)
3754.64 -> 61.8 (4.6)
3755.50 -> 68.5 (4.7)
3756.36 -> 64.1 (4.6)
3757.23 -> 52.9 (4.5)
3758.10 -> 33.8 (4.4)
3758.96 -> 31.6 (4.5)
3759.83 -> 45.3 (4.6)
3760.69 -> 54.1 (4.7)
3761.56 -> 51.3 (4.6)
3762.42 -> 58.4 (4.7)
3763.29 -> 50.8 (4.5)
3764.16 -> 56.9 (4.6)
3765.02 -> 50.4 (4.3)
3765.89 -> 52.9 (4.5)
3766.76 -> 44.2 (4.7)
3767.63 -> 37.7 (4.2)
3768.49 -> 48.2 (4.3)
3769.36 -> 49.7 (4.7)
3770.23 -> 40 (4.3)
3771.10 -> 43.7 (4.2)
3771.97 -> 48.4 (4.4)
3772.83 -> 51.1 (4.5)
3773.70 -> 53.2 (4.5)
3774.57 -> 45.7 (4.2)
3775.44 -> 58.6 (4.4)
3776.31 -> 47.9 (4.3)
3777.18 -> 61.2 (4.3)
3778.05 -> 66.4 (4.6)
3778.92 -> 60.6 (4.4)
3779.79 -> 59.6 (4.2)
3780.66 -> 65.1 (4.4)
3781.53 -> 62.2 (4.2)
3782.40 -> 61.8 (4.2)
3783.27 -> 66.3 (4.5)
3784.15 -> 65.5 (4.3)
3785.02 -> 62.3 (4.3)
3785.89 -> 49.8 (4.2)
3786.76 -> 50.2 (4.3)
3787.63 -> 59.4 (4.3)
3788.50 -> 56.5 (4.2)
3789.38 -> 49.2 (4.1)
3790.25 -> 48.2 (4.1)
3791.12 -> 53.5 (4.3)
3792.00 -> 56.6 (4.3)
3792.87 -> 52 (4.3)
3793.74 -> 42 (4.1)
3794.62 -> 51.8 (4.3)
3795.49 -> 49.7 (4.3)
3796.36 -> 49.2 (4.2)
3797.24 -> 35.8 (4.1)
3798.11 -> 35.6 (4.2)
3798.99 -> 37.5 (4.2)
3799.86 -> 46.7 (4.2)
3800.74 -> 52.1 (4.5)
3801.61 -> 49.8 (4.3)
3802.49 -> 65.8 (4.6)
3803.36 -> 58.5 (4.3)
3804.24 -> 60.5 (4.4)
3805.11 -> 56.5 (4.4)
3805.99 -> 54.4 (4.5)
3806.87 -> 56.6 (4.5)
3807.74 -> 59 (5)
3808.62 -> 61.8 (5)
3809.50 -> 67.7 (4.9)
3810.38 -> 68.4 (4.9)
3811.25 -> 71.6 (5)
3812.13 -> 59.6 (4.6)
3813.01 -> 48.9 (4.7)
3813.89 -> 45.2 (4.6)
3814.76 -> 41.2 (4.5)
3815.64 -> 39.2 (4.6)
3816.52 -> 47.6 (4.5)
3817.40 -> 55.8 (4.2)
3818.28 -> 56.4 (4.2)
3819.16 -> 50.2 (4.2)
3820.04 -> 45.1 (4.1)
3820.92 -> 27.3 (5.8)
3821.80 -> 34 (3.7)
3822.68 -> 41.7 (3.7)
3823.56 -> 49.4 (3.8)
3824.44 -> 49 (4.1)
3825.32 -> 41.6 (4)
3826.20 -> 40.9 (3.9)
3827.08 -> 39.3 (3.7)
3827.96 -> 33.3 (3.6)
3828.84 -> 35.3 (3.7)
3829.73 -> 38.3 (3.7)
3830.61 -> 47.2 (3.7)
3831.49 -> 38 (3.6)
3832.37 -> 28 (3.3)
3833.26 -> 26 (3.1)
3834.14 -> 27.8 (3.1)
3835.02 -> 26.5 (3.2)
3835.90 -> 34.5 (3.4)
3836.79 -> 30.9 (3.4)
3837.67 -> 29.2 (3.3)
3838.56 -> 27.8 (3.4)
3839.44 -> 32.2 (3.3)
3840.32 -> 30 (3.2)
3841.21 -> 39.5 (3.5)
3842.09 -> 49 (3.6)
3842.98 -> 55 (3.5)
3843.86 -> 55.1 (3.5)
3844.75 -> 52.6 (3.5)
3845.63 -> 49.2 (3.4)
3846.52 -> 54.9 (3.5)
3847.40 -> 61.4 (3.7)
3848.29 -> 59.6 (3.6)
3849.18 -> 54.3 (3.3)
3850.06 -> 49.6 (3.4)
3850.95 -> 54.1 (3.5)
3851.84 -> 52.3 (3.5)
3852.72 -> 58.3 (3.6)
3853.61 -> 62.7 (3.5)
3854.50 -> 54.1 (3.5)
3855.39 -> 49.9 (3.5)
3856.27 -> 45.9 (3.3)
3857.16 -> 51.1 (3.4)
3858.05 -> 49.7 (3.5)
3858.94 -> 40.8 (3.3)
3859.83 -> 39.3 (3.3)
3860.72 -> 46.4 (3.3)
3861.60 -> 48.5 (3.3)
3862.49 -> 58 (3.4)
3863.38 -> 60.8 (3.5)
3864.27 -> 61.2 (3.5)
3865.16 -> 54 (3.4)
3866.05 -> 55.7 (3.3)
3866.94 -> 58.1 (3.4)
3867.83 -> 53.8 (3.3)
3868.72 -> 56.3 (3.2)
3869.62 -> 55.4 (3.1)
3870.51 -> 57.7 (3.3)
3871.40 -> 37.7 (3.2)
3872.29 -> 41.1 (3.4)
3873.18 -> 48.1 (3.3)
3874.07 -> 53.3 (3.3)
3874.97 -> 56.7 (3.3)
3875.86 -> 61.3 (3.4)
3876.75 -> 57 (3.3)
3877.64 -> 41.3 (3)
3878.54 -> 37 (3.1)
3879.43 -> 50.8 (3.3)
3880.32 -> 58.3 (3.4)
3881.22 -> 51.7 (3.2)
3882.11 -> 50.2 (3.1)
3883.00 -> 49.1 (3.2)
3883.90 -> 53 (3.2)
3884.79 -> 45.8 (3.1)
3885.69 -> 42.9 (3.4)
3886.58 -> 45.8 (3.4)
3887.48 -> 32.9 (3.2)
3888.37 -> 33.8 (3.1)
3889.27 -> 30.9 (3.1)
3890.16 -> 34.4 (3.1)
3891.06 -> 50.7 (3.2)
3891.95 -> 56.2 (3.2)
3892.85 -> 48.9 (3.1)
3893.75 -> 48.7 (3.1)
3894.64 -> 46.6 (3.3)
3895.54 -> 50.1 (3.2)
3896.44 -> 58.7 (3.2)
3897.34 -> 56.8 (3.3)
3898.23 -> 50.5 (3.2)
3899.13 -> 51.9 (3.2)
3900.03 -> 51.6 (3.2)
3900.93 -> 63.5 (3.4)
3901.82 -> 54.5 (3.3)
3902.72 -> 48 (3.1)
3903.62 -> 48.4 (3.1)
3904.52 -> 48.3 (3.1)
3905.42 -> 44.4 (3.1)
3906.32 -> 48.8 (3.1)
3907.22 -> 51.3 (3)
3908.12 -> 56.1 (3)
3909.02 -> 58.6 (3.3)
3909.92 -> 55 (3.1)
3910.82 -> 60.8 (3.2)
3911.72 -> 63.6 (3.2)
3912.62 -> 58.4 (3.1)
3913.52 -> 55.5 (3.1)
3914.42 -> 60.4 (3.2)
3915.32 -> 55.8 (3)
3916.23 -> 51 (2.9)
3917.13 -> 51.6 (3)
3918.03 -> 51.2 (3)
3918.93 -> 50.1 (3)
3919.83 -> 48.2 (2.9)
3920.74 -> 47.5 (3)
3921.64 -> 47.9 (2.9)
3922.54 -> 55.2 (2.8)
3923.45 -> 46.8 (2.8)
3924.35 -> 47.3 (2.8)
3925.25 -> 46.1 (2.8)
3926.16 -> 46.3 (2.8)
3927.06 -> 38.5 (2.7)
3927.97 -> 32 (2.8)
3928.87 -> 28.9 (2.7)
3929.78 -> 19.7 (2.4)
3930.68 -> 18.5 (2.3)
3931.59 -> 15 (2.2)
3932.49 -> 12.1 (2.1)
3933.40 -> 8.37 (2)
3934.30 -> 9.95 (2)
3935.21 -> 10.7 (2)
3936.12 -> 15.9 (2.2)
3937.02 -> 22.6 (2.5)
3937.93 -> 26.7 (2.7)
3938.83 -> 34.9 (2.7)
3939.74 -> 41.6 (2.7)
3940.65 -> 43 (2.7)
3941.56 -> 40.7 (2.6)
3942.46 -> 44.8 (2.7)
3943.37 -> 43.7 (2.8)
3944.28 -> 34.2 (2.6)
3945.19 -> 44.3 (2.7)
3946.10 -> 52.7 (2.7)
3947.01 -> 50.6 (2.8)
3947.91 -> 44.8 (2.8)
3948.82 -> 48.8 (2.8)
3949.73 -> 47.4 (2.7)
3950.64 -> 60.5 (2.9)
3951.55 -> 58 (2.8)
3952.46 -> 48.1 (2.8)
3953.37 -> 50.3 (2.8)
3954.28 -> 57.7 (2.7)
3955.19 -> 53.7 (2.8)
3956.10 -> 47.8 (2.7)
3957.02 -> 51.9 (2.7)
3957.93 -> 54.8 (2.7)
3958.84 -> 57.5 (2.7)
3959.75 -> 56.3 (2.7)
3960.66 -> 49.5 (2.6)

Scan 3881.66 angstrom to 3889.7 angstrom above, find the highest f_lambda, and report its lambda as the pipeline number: 3883.90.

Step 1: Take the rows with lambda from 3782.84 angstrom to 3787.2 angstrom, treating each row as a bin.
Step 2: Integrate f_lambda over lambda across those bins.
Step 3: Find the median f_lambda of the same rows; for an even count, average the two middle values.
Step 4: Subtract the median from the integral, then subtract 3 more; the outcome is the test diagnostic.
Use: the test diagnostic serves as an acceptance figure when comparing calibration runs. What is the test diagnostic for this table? 191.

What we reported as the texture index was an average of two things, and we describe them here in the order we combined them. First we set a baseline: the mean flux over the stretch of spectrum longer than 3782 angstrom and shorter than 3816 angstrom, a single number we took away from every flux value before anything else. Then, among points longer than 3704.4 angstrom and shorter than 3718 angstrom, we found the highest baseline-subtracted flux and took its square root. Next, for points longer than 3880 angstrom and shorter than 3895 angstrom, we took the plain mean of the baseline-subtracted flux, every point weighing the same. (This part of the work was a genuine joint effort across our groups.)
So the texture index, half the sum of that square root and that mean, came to -3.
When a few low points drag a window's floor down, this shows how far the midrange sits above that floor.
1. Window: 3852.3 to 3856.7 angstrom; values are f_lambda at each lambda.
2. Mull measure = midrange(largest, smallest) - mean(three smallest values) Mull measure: 4.3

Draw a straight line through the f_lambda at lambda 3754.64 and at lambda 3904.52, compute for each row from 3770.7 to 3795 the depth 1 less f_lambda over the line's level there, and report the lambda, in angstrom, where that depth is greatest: 3793.74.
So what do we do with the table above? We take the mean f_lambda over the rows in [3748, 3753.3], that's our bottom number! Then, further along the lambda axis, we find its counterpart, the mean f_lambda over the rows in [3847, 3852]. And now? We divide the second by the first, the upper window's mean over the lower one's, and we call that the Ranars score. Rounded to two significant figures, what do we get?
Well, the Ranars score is 1.5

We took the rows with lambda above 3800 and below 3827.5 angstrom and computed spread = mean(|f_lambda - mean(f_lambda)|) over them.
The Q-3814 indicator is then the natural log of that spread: 2.1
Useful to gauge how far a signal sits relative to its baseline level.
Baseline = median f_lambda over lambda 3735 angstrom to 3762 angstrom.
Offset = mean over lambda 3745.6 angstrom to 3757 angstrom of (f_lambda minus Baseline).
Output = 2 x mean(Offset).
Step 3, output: -1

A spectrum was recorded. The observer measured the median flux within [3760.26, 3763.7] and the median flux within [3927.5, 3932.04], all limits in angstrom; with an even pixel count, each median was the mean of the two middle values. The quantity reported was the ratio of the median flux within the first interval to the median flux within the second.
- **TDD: 2.7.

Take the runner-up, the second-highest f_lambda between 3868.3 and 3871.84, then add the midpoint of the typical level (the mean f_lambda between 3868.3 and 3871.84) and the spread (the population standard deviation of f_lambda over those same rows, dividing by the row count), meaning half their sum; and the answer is 86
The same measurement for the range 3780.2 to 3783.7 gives 98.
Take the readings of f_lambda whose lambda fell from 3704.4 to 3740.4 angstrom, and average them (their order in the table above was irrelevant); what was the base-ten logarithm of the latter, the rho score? 1.66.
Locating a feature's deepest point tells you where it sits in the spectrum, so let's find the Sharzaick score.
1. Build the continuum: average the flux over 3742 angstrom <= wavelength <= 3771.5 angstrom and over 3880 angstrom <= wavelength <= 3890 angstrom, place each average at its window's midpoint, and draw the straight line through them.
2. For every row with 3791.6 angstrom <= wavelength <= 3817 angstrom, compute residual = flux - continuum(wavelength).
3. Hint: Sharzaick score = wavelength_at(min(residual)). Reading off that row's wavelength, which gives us 3798.11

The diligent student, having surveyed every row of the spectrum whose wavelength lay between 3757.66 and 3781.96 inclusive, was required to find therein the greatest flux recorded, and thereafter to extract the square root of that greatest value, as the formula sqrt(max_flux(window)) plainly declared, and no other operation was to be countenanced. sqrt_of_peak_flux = 8.15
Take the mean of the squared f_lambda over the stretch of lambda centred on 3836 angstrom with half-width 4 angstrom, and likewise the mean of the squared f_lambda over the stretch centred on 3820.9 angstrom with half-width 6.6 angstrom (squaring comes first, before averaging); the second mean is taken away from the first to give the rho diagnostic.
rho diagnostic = -1125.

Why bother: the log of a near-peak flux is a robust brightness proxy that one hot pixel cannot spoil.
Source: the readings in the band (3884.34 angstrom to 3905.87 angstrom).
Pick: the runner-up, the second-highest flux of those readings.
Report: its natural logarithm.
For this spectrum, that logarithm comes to 4.07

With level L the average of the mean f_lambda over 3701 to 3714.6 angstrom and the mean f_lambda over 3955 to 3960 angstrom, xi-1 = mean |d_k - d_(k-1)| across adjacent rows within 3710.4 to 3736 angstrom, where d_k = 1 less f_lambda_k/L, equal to 0.124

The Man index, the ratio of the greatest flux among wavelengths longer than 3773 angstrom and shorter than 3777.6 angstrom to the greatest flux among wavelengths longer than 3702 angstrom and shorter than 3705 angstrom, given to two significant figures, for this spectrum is 0.96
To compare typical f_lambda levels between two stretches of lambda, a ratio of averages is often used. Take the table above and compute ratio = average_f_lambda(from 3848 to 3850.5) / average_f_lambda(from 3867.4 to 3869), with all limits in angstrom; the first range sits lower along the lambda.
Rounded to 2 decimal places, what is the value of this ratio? 0.99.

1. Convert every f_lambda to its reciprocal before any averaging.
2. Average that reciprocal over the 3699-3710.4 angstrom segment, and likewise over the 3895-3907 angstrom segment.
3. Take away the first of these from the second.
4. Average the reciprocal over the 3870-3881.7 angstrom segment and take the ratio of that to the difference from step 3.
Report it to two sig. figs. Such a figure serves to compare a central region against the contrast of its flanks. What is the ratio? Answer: -13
